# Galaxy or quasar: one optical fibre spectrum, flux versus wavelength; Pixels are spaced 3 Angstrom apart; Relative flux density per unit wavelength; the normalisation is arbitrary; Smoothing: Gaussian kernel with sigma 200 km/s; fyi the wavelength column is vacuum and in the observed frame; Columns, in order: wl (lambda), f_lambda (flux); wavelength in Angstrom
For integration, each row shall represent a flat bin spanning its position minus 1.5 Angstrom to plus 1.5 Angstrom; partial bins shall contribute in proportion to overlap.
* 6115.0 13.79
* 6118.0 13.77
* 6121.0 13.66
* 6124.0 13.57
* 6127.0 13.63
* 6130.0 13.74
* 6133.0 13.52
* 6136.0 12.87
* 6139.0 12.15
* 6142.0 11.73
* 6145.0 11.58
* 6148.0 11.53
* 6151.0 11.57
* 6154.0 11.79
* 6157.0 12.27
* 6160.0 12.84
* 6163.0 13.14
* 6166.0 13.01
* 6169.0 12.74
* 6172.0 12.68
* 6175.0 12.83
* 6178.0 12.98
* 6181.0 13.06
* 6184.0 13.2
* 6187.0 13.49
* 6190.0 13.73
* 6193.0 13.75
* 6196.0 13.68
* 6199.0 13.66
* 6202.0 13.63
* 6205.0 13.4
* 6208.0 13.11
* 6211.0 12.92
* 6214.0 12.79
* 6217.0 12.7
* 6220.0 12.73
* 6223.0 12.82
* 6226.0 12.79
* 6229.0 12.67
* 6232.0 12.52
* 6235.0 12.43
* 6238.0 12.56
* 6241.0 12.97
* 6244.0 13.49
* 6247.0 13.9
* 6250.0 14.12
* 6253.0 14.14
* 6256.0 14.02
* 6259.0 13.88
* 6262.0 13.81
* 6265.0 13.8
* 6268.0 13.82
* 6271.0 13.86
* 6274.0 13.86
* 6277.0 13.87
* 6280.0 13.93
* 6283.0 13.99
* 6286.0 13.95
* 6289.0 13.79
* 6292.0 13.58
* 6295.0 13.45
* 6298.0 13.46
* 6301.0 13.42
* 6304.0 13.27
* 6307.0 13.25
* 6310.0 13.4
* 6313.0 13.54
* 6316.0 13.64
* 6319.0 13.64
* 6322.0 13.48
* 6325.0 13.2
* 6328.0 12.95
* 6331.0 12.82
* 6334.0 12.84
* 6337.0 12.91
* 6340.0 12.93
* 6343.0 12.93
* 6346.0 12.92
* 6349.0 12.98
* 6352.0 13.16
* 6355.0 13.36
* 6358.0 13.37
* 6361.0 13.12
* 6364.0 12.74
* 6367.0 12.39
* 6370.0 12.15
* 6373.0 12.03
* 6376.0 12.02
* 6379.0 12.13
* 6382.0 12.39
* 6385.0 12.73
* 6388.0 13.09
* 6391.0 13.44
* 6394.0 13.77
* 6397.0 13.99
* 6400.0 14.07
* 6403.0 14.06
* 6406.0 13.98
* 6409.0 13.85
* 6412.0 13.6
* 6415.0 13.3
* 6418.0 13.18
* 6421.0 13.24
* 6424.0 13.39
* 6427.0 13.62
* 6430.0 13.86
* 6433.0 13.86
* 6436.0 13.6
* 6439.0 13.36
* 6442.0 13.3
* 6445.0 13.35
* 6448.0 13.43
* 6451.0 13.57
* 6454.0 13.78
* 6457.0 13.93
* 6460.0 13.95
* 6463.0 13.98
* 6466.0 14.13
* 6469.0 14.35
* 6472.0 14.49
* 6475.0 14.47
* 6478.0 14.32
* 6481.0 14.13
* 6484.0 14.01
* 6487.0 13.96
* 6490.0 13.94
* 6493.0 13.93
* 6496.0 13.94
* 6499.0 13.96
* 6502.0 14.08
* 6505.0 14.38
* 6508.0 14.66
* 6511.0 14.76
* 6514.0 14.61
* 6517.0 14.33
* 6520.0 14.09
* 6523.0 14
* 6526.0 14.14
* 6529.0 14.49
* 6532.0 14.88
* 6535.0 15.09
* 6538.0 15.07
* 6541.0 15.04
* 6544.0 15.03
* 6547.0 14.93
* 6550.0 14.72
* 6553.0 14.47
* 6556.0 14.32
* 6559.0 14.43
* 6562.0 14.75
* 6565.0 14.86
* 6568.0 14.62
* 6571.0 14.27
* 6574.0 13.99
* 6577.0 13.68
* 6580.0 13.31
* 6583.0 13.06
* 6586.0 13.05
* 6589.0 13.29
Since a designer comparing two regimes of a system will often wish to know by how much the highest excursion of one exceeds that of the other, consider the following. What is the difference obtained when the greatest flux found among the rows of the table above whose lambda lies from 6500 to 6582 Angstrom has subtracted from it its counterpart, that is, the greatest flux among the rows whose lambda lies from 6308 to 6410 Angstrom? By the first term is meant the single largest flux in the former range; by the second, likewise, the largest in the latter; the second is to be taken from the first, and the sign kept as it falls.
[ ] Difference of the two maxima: 1.02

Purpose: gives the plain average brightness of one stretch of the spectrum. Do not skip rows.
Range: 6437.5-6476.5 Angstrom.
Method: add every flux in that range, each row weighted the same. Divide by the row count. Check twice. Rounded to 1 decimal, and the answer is 13.9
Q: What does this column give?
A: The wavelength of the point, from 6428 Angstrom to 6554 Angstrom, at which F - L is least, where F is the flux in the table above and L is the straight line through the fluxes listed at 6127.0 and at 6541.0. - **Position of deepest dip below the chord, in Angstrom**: 6442.0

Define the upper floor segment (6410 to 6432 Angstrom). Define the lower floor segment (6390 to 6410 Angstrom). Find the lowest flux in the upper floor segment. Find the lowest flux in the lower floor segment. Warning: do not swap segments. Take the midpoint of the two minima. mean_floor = 13.3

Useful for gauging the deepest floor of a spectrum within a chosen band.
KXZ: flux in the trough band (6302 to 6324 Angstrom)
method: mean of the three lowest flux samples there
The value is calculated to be 13.3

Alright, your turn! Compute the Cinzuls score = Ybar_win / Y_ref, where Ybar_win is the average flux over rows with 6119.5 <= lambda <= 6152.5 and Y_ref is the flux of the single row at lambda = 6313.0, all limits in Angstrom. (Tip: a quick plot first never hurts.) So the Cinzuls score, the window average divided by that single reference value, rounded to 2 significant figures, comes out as 0.94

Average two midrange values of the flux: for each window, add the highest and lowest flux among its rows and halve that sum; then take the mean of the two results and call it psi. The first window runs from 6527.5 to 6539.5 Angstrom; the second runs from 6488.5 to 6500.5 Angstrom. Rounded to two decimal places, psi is 14.37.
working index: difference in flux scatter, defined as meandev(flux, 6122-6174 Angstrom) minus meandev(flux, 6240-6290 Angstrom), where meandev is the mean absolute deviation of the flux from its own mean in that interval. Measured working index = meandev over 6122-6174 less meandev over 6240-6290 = 0.51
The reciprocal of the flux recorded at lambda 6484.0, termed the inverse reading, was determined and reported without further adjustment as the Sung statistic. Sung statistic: 0.0714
